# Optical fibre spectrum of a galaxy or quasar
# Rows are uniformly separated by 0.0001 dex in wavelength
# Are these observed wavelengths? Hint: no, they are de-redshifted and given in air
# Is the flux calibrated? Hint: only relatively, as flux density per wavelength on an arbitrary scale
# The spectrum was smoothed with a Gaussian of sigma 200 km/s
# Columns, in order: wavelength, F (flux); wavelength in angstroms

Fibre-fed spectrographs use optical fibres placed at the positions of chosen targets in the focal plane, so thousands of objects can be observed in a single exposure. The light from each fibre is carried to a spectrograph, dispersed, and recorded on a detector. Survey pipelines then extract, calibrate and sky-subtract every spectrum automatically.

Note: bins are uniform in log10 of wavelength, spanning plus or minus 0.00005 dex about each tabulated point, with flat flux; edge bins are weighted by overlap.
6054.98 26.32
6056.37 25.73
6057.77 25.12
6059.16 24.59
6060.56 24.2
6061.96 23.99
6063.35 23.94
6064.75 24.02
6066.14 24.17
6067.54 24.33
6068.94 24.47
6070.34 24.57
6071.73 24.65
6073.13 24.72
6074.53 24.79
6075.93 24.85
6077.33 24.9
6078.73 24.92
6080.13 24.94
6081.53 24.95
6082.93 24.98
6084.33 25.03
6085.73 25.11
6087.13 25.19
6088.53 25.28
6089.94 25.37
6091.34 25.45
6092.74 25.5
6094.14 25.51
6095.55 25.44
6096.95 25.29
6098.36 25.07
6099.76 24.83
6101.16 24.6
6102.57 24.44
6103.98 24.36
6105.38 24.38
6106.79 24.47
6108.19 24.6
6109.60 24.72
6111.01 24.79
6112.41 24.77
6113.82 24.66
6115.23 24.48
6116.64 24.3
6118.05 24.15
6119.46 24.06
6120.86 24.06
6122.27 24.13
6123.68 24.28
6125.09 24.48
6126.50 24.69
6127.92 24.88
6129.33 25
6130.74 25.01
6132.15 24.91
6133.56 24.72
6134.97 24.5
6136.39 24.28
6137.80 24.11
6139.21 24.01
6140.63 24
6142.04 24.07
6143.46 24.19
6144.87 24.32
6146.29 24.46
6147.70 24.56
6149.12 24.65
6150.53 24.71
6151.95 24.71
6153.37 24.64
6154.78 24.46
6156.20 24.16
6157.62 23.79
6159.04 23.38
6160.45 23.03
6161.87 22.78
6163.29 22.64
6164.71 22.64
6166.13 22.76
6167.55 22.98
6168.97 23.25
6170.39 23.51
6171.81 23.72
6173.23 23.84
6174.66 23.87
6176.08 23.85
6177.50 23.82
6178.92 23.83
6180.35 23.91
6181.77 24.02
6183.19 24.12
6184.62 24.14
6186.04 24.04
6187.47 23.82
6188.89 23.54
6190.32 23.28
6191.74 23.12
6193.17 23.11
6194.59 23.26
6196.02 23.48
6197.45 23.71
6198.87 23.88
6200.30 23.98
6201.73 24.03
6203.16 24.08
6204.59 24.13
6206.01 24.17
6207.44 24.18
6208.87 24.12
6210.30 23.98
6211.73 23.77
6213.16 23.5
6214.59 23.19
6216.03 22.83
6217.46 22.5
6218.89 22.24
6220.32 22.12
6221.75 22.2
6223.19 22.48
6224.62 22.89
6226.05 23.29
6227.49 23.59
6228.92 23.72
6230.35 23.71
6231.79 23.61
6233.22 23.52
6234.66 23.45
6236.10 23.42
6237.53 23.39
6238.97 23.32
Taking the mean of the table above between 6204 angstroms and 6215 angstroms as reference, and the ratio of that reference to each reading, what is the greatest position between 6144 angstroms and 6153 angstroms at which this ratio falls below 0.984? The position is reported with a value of 6151.95 angstroms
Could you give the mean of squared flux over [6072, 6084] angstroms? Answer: 619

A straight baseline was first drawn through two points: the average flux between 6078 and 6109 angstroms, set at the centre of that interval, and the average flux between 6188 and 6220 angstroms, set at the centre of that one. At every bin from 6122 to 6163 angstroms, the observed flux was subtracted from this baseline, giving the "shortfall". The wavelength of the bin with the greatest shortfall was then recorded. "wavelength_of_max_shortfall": 6161.87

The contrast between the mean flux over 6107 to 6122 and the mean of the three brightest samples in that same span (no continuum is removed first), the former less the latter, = -0.30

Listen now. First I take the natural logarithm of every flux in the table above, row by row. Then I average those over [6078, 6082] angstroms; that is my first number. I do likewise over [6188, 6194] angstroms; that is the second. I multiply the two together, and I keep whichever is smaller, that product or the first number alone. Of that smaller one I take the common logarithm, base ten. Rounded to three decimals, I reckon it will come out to 0.507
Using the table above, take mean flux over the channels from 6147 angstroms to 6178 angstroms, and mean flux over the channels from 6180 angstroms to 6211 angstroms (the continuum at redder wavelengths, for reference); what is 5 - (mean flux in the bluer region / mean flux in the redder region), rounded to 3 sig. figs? 4.00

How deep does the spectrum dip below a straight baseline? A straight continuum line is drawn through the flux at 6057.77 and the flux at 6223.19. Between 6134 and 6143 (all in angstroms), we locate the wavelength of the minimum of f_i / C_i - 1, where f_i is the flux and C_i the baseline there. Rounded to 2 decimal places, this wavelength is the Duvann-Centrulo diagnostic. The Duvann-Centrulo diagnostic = 6139.21 angstroms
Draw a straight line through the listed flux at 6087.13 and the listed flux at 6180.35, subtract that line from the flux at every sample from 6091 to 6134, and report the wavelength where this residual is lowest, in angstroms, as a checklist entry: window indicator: 6119.46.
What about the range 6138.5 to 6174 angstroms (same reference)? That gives 6163.29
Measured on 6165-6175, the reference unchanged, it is 6166.13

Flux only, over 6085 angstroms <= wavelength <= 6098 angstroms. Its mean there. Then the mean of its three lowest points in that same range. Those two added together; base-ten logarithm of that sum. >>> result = 1.70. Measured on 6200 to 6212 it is 1.68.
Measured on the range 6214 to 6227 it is 1.65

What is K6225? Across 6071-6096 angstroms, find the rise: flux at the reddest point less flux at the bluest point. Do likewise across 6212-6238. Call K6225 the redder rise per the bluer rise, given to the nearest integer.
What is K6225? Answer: 0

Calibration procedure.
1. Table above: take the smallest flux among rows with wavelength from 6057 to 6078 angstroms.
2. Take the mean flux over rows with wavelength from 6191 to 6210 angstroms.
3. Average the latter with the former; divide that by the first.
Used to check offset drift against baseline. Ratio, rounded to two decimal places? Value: 1.00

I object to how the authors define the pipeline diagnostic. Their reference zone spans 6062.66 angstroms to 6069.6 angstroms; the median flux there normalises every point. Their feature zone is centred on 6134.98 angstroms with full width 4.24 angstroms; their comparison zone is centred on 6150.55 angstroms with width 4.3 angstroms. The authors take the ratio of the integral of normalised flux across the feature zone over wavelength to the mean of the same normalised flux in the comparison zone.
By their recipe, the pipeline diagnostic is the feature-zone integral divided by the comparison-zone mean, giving 4.21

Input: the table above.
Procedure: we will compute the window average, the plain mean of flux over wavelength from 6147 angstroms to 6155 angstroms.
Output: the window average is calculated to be 24.6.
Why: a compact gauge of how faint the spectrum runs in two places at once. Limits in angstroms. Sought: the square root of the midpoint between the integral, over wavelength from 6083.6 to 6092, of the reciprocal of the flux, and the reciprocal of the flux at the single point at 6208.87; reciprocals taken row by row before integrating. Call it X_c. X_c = 0.433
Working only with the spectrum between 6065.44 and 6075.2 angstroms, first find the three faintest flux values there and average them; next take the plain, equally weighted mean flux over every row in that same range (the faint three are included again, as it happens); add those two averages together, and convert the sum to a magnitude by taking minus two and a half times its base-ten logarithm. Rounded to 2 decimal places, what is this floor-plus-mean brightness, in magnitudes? -4.22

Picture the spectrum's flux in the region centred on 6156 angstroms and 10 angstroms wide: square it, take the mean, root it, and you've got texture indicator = 24.0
